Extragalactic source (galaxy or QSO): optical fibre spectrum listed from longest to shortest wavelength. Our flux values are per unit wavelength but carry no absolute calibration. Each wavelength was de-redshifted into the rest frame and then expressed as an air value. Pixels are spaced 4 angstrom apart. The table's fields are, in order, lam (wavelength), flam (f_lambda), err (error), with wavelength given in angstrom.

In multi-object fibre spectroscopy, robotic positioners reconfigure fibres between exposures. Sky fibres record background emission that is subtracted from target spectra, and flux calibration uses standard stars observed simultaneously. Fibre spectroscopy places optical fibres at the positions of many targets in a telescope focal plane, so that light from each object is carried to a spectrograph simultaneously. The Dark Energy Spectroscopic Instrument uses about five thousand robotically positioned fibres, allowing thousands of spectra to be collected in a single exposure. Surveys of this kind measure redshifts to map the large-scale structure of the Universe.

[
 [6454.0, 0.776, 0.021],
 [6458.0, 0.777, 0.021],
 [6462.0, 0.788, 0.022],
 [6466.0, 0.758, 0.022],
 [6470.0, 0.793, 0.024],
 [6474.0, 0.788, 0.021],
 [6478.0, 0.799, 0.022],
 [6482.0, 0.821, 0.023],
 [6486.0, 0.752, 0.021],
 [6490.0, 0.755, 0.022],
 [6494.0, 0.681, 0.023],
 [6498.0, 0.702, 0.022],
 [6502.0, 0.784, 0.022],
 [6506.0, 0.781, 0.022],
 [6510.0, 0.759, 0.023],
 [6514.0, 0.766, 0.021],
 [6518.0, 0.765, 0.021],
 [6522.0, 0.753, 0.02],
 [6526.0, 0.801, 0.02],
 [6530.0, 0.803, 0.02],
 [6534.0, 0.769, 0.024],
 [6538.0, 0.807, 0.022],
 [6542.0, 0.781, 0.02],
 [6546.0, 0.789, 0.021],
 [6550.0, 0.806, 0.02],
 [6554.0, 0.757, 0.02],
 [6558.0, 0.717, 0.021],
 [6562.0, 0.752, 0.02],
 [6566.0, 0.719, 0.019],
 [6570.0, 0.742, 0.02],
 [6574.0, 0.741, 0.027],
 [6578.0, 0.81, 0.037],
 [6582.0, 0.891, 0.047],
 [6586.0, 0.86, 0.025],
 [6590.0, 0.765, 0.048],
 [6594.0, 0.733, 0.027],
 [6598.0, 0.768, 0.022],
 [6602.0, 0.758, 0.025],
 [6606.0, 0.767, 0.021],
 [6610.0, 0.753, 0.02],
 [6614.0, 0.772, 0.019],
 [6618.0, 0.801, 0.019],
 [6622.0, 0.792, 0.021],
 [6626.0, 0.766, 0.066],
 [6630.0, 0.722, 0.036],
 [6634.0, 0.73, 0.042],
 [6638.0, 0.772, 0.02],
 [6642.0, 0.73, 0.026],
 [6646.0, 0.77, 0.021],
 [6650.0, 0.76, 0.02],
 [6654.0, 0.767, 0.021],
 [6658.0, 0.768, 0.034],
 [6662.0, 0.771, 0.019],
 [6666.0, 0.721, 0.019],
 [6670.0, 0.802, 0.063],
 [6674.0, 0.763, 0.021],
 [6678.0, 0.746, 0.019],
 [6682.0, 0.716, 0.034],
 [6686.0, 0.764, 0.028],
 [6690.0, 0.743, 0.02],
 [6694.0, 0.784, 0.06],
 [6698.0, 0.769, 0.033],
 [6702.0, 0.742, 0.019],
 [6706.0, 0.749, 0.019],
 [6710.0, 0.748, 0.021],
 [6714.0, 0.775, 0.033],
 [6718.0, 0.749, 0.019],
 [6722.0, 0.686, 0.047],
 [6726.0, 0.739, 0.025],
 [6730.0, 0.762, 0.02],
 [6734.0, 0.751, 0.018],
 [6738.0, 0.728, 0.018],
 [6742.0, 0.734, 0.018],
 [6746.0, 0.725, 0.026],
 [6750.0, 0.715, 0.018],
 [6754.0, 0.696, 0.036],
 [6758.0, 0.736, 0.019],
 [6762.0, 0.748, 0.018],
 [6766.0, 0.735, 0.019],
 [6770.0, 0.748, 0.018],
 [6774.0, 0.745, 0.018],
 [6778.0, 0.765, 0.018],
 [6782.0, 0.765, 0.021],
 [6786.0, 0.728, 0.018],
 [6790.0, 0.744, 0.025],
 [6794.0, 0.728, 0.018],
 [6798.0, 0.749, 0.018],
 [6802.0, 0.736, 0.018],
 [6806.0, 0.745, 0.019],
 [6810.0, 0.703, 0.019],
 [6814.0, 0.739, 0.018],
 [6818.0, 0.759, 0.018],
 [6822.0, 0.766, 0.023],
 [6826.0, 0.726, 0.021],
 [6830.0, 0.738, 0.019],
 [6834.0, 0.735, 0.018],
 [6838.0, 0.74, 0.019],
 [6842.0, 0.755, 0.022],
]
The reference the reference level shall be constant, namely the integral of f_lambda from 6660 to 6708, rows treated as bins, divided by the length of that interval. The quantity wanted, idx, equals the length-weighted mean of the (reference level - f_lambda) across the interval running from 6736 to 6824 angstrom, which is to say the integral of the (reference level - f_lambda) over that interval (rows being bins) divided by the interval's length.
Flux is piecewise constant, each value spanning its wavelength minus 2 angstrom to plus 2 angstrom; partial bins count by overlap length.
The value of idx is 0.0178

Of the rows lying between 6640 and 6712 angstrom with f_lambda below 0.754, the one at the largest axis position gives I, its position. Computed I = 6710.0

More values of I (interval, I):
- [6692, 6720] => 6718.0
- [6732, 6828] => 6826.0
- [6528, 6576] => 6574.0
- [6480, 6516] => 6498.0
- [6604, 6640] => 6634.0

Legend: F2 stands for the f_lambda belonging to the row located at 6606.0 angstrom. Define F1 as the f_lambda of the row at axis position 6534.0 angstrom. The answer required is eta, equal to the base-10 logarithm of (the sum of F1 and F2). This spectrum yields 0.186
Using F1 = 0.769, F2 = 0.767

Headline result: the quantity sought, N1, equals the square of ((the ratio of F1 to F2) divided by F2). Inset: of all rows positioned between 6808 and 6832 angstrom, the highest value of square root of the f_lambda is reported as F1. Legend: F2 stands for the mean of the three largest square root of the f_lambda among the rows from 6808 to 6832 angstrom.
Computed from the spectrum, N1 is 1.35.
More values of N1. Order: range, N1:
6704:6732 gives 1.33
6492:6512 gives 1.31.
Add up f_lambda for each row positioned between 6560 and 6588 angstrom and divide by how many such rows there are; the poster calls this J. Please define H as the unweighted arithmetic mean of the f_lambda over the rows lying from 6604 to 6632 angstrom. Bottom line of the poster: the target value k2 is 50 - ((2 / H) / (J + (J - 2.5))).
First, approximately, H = 0.768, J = 0.788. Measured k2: 52.8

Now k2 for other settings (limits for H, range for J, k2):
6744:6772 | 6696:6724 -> 52.7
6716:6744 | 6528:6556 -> 52.9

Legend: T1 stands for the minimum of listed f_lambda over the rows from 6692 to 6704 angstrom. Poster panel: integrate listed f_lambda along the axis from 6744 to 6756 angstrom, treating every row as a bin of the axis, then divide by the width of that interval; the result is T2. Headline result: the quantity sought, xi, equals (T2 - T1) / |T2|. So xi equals -0.04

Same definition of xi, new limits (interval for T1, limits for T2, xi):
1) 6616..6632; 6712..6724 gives 0.02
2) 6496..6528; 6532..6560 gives 0.09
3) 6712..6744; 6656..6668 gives 0.09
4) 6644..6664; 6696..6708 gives -0.01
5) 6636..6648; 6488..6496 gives -0.02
